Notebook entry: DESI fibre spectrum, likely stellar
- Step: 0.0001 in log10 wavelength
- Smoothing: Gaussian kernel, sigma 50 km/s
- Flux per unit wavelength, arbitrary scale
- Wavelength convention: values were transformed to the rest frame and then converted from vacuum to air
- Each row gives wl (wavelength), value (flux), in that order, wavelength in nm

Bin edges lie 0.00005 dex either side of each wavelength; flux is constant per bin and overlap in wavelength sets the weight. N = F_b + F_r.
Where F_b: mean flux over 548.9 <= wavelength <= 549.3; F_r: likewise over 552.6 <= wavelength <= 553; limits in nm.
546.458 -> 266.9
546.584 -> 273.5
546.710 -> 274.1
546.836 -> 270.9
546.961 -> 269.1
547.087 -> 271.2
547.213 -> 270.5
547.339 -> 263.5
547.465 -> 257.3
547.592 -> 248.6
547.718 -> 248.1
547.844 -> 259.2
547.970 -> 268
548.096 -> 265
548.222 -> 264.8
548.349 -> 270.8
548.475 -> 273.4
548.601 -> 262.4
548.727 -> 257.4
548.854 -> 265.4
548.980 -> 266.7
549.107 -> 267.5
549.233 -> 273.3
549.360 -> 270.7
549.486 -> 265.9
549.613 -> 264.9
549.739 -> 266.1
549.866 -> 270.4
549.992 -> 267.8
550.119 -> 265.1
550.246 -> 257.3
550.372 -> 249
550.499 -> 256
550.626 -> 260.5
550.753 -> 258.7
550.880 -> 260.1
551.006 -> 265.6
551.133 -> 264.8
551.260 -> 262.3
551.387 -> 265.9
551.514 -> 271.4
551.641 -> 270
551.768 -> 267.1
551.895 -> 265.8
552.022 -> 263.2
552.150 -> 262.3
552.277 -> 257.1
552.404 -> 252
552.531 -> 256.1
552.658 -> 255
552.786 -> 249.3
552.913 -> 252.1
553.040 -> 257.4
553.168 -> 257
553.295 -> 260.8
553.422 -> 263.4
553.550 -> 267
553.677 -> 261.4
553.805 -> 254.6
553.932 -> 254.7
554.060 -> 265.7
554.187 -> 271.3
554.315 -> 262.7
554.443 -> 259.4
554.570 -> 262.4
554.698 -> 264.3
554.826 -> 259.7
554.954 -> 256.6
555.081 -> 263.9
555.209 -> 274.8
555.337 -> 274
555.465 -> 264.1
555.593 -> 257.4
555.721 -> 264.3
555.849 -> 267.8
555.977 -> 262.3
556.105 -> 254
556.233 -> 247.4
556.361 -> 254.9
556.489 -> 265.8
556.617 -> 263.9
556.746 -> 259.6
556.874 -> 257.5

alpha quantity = 521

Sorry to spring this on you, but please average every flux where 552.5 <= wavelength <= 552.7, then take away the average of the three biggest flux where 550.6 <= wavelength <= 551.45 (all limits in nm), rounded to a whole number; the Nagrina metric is -10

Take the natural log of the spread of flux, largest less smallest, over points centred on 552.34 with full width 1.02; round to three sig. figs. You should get 2.80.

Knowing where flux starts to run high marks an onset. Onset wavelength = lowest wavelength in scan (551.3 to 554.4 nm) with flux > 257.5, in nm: 551.387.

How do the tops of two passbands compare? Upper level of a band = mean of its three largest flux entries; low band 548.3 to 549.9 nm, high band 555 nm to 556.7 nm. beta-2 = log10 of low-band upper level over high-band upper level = 0.000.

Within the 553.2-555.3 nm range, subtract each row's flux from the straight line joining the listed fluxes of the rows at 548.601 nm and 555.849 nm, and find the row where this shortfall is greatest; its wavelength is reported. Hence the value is 553.805 nm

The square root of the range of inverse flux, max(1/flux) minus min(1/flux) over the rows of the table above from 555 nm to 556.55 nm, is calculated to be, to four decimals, 0.0201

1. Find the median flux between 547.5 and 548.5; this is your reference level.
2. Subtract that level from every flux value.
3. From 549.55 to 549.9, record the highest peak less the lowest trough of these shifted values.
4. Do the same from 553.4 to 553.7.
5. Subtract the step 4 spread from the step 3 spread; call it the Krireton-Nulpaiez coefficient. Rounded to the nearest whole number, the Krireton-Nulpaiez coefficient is 0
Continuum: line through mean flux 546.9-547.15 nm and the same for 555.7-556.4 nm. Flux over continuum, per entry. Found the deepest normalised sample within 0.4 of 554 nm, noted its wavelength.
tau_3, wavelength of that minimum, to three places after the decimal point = 553.805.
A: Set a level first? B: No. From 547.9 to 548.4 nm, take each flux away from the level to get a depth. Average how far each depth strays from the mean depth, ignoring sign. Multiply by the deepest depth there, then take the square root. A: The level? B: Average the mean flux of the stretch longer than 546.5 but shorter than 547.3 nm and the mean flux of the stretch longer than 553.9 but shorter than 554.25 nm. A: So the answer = 3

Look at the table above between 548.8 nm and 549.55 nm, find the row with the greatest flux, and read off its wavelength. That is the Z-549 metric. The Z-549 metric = 549.233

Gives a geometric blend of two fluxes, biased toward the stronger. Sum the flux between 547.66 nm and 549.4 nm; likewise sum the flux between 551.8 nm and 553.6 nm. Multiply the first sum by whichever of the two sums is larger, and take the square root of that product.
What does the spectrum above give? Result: 3713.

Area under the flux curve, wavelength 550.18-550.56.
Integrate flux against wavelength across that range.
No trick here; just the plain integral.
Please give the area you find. 97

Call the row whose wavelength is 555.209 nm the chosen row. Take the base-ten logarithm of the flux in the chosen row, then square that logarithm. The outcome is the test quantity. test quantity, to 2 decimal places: 5.95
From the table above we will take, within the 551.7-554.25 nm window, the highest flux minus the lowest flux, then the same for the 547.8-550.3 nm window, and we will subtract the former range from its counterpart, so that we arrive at -6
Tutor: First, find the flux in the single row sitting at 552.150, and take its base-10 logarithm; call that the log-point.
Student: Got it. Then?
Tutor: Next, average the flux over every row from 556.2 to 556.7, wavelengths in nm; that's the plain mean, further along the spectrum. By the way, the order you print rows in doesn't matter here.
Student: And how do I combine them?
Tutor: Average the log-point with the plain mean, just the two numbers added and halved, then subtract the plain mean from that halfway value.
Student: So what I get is -128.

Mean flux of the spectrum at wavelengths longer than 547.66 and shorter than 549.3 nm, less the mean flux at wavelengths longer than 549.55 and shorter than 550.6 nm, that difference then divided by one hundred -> 0.027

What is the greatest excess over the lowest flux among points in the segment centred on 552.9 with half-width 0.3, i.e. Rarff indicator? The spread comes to 8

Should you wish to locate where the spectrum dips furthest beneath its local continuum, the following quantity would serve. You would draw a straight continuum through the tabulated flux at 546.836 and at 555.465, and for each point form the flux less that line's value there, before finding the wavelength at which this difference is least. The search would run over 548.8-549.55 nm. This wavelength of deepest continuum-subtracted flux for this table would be 548.854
